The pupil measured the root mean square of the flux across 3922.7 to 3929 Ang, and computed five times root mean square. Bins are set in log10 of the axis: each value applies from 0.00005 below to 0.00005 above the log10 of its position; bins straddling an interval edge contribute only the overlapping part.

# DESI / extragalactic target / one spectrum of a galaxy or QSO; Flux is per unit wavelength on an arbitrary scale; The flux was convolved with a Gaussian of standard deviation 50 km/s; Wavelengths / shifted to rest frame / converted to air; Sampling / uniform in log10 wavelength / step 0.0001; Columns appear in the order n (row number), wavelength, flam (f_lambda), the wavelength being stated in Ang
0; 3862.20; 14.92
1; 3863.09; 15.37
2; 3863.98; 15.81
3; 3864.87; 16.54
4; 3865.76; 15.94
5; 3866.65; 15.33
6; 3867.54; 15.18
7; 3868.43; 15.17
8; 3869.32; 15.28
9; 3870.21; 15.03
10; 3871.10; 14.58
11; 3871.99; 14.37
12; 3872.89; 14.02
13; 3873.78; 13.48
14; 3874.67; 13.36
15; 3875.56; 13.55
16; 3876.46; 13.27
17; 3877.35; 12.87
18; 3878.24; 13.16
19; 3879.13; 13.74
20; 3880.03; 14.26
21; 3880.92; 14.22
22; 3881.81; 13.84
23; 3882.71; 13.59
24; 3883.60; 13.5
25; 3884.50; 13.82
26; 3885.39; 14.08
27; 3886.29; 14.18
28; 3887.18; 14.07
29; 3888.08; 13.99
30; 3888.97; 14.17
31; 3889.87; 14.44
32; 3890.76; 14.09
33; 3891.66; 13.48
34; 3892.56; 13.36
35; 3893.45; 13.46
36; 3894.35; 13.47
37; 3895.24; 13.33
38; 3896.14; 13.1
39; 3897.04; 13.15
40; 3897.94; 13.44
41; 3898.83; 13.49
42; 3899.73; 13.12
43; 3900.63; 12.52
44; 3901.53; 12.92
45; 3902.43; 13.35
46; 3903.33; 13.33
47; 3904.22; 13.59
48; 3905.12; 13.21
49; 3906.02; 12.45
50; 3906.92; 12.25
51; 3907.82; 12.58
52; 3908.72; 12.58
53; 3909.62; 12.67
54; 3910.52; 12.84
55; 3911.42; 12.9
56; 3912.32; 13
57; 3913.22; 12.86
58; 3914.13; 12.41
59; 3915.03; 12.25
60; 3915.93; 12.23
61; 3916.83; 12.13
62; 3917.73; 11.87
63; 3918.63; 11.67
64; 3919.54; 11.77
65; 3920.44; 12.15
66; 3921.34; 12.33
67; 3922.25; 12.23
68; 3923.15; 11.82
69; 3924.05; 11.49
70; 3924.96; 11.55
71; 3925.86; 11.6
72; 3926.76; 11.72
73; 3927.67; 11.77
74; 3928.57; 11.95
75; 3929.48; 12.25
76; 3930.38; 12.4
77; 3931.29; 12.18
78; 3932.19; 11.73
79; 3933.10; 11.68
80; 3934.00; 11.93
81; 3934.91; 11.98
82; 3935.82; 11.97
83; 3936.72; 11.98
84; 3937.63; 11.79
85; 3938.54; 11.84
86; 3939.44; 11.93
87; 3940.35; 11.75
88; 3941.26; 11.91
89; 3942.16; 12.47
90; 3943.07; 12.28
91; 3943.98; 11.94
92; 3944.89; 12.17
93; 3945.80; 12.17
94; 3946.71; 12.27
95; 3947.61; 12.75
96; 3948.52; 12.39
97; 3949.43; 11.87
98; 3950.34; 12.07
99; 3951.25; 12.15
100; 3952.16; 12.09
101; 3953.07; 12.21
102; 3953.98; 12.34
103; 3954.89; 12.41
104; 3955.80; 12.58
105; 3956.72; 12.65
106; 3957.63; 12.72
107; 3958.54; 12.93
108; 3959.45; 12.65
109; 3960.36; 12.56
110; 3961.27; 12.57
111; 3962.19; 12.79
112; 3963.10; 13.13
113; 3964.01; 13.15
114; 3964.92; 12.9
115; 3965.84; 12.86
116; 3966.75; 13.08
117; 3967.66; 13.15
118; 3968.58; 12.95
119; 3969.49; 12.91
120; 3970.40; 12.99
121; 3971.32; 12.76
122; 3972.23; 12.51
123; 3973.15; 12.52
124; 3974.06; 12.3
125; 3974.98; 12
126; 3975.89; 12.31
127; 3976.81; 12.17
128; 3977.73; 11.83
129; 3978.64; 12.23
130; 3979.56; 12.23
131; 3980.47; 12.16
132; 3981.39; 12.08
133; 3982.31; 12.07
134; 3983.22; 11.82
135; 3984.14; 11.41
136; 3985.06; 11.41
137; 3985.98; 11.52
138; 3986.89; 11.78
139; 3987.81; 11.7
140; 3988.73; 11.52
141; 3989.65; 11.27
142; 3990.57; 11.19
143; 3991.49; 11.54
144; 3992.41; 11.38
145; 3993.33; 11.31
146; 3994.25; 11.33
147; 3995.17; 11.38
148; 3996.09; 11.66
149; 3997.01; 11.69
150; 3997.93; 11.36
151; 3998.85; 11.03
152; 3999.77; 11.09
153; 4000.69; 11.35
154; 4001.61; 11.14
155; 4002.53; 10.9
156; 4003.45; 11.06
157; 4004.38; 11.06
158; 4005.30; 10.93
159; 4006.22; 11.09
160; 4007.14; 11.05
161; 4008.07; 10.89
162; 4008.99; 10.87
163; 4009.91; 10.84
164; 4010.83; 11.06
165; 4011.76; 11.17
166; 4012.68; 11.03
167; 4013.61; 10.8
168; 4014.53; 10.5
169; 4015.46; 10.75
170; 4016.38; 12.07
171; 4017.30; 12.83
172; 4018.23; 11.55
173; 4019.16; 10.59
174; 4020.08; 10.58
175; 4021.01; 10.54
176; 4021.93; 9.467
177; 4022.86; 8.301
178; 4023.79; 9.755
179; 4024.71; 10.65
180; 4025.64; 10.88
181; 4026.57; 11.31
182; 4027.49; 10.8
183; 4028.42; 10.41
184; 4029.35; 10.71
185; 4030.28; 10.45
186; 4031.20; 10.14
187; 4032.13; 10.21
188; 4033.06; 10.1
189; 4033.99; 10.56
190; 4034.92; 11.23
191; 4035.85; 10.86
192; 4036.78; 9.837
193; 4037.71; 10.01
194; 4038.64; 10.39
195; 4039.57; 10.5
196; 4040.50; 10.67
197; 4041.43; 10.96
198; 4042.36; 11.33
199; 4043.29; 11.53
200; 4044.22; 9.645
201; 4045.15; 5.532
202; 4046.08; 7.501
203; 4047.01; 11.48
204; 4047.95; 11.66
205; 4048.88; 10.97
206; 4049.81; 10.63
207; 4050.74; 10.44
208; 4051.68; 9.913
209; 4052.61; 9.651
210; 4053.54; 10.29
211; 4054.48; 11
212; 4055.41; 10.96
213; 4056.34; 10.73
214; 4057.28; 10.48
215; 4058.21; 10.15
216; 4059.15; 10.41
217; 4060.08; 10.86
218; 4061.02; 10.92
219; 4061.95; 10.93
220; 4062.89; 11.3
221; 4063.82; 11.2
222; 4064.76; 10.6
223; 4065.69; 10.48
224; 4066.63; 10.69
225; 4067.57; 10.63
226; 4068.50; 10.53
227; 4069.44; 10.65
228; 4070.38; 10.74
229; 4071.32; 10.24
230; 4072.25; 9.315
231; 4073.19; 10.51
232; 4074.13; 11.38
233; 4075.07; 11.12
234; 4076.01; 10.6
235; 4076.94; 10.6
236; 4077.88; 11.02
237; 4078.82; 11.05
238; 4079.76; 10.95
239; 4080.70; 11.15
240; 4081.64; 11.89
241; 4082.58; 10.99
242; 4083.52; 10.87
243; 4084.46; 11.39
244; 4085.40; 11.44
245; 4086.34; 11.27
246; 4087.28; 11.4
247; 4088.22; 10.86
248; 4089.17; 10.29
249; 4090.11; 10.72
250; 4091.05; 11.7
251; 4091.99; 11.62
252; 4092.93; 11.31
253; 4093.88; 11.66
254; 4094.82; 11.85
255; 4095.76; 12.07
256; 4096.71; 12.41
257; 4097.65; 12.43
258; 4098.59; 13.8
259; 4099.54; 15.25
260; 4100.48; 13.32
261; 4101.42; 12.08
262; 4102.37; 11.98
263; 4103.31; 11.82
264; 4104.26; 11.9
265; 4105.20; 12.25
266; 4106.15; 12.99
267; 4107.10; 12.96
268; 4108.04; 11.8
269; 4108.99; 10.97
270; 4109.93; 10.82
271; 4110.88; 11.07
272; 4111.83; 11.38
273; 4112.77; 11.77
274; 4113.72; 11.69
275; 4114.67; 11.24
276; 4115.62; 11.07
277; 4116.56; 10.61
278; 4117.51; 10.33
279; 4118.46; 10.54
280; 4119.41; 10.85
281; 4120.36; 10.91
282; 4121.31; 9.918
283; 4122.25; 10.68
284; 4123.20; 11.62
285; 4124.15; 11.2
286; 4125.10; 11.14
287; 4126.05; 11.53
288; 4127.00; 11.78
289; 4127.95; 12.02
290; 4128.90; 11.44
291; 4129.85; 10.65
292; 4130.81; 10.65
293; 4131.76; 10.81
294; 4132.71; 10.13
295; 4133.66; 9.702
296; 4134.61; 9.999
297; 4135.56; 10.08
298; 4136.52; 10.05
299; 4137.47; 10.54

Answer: 58.5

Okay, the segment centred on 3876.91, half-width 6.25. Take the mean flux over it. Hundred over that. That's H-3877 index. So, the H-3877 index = 7.28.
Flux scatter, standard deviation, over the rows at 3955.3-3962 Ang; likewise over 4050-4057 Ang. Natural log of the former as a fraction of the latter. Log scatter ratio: -1.4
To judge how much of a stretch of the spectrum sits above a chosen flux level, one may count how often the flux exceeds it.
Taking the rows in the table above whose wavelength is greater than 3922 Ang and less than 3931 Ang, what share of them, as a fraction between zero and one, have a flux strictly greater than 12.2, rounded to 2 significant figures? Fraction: 0.30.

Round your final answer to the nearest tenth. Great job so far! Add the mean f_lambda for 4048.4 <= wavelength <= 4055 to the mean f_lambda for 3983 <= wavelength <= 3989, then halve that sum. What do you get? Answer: 11.0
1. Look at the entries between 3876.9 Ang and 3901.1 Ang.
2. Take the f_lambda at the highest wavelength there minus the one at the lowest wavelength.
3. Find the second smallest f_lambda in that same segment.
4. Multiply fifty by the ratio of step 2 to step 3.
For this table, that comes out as -1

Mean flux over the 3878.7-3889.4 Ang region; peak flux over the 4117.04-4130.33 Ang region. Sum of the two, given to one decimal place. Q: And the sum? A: 26.0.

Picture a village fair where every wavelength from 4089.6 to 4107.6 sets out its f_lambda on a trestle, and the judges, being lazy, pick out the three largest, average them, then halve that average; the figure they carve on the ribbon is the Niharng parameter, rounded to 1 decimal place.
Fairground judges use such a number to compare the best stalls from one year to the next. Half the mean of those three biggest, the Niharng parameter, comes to 7.1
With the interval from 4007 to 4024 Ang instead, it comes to 6.1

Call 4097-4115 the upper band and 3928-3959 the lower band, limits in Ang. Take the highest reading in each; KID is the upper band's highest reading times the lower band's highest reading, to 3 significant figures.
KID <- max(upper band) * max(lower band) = 197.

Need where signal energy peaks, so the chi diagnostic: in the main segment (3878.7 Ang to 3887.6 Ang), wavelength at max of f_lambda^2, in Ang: 3880.03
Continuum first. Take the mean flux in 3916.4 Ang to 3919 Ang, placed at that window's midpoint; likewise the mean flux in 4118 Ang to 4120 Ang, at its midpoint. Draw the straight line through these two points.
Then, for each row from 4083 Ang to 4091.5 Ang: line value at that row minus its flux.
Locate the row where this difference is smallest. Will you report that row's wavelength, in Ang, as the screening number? 4091.05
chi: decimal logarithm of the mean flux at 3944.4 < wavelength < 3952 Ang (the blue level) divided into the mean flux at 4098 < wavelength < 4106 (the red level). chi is 0.020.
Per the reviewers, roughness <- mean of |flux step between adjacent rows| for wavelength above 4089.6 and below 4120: 0.48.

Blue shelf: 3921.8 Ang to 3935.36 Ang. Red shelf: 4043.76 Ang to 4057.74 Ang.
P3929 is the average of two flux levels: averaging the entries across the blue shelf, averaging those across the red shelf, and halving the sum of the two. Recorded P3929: 11.0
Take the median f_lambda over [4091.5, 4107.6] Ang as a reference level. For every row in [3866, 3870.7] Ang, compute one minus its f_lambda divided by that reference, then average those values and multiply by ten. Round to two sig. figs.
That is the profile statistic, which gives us -2.6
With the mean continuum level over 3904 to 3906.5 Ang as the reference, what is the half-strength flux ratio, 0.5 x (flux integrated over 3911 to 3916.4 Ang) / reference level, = 2.61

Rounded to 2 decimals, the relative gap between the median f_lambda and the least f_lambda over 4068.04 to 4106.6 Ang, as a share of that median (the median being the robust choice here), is 0.18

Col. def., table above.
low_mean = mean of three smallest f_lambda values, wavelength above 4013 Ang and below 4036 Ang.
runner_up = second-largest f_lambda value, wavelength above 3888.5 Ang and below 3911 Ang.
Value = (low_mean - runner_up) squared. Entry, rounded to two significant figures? 25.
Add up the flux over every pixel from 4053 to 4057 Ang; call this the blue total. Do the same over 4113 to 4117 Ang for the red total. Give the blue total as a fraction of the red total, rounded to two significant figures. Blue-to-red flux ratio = 0.96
